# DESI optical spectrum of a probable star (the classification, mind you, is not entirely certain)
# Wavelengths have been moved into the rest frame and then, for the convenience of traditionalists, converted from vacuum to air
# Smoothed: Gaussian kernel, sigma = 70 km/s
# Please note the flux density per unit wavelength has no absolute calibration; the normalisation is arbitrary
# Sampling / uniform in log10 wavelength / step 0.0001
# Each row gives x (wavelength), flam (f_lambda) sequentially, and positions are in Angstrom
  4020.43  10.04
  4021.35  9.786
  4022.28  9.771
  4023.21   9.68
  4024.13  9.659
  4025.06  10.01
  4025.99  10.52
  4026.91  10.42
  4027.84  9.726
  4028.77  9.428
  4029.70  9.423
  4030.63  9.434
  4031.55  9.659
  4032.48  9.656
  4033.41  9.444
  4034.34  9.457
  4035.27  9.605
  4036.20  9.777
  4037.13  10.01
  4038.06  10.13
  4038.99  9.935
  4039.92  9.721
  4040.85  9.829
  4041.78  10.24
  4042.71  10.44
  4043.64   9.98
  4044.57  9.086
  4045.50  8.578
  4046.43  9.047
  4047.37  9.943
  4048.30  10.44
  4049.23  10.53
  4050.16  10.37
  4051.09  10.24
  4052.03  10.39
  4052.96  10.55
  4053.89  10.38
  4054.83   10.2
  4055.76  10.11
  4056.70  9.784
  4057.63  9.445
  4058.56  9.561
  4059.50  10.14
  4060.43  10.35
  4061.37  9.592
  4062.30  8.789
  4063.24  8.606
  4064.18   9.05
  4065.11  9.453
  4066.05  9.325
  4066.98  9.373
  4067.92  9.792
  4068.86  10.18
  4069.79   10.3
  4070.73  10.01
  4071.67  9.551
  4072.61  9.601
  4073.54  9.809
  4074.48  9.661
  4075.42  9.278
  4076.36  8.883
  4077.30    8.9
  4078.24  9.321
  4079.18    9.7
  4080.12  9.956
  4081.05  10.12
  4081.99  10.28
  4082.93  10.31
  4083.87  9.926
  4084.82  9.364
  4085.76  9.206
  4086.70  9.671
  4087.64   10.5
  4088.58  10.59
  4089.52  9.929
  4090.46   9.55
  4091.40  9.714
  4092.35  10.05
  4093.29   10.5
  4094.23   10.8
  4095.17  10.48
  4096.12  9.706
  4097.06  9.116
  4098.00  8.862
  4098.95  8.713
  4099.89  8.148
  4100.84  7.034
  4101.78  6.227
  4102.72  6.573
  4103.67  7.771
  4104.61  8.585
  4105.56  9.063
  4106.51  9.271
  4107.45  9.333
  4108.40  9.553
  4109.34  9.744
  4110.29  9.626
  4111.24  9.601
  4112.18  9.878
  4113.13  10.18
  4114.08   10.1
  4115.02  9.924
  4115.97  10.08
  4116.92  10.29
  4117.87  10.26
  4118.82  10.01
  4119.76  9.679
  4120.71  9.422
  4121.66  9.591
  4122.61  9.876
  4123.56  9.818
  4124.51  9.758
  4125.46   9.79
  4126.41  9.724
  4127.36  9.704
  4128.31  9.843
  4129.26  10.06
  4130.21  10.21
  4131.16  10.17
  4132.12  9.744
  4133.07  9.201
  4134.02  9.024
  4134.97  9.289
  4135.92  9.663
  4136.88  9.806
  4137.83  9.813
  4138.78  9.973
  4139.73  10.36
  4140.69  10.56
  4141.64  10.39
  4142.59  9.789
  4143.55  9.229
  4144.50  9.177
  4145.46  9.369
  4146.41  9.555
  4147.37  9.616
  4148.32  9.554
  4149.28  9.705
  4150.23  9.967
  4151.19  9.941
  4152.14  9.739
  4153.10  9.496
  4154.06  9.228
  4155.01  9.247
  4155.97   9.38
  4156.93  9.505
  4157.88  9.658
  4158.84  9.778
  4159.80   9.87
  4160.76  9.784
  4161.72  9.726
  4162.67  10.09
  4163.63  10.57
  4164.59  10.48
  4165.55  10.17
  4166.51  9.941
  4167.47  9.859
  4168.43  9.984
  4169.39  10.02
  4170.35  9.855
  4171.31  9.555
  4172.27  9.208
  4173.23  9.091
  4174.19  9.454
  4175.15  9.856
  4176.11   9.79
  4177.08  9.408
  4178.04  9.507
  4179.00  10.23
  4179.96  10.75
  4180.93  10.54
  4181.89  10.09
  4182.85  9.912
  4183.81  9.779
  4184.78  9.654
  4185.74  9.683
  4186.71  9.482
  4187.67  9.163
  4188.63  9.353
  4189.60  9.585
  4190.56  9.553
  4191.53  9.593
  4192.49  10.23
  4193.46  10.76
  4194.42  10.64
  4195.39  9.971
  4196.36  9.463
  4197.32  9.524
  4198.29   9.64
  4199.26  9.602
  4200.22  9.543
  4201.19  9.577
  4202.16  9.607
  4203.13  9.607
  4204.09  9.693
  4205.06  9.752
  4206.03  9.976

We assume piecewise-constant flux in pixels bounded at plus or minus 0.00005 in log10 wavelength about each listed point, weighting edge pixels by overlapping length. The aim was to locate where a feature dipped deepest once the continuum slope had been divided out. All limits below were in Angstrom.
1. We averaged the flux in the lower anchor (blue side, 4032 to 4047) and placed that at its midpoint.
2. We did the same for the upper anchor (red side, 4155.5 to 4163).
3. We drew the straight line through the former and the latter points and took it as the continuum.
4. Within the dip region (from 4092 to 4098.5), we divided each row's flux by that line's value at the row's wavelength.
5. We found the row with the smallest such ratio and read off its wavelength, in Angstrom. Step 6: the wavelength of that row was 4098.00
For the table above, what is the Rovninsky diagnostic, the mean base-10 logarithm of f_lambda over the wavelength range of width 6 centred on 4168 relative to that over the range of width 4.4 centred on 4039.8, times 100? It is 100.0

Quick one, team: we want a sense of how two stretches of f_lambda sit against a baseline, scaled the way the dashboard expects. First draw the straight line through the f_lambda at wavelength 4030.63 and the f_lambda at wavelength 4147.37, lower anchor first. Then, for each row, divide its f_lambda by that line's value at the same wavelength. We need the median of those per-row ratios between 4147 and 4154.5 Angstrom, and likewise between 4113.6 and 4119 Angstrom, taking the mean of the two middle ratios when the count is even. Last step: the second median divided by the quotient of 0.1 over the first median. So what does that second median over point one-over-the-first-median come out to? 10.6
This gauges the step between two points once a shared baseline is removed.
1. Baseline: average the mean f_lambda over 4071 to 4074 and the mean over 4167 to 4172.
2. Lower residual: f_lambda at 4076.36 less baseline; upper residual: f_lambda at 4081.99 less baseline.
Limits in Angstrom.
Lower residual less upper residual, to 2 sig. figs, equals -1.4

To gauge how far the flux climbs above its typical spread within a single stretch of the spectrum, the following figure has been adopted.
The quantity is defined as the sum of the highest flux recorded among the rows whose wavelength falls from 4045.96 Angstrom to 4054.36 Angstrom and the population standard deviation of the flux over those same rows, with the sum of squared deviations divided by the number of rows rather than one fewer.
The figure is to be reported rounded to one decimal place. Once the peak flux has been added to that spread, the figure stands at 11.0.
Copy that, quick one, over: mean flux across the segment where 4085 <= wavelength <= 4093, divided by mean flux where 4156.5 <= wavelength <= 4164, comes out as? 1.003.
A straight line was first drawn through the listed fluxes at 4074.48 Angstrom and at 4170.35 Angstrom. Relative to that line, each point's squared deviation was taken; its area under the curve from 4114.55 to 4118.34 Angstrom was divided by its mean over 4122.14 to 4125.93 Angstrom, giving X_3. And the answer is 149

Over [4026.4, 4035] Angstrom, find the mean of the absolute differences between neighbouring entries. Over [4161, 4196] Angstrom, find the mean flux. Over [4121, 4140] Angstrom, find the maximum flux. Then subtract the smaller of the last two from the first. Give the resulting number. -9.69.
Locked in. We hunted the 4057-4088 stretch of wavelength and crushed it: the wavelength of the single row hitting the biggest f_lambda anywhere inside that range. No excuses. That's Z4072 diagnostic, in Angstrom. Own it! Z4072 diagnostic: 4087.64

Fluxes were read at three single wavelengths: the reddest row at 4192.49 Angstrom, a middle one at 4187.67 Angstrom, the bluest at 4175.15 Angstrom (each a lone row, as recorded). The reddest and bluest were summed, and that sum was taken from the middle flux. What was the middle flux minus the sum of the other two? -10.9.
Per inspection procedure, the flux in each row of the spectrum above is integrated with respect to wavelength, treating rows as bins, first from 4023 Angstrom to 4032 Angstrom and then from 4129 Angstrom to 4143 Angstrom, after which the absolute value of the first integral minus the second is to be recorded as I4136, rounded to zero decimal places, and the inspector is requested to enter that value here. 50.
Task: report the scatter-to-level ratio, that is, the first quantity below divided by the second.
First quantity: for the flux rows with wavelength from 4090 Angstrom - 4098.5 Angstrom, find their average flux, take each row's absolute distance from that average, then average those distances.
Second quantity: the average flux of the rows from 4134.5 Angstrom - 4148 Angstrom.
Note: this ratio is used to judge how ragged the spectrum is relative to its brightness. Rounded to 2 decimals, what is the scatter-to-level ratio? 0.05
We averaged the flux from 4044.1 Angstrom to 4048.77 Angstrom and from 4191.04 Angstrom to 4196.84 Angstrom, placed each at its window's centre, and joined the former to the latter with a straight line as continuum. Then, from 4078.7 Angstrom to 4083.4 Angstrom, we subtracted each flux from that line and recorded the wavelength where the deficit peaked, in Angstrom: 4079.18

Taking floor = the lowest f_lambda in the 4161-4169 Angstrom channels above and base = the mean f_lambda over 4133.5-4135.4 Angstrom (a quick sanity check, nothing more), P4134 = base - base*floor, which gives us -80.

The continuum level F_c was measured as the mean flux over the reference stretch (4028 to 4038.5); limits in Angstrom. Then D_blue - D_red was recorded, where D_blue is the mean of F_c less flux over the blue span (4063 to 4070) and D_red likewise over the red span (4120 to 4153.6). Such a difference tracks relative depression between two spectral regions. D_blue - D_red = 0.23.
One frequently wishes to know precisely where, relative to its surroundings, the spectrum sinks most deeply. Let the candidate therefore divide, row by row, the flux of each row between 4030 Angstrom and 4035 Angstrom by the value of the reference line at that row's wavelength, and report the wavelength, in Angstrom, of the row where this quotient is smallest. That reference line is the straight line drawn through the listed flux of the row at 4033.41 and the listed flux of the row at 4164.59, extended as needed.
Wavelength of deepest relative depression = 4033.41 Angstrom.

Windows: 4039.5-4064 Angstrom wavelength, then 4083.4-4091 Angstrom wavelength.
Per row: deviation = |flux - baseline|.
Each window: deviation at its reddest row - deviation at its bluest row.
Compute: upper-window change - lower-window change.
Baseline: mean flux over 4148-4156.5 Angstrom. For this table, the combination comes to -1.1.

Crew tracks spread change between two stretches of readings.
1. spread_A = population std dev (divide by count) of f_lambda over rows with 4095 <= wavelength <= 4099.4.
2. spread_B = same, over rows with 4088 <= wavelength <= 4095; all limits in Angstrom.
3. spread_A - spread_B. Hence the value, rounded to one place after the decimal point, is 0.2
